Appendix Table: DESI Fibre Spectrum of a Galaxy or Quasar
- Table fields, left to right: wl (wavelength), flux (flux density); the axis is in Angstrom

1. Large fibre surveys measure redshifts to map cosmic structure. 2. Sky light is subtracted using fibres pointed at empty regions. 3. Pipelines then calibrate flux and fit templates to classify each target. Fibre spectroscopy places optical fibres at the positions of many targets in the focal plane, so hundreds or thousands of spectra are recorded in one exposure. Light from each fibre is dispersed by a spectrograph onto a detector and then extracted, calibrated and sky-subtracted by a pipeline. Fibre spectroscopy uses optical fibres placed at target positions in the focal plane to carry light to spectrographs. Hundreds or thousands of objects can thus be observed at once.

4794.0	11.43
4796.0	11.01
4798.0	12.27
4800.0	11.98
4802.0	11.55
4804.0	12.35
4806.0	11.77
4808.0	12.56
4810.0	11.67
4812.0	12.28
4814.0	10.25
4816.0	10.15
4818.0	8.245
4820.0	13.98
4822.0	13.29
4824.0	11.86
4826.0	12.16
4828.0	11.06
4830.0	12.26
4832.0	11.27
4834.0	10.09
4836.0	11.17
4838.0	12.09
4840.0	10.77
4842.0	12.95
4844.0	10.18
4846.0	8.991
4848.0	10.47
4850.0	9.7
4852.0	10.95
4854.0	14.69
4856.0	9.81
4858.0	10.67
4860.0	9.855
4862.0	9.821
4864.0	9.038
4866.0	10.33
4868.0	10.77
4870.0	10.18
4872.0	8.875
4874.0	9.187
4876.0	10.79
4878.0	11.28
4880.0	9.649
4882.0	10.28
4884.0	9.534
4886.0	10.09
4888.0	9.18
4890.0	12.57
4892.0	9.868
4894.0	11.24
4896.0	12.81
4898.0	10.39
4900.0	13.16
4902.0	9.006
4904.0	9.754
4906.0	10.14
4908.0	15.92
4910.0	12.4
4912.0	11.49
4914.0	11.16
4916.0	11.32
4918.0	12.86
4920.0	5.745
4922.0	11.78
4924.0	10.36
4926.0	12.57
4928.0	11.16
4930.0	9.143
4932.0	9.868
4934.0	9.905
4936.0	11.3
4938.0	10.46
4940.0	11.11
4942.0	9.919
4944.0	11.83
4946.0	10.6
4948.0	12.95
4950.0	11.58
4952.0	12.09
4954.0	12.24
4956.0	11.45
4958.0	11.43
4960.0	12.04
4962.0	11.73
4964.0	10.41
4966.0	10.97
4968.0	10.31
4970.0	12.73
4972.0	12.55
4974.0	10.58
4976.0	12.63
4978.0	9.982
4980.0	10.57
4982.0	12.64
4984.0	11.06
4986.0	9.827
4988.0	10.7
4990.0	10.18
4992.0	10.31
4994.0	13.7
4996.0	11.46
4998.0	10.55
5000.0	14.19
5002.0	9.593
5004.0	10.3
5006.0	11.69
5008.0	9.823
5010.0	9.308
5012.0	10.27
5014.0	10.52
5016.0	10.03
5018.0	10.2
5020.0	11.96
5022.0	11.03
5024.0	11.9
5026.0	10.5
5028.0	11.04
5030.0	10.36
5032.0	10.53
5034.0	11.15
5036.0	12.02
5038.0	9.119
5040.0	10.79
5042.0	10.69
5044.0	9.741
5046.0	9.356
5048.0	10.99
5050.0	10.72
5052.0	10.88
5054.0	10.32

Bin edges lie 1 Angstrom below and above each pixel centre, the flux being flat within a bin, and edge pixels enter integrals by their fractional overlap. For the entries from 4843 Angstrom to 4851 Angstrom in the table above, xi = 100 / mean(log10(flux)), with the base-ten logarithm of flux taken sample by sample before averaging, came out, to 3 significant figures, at 101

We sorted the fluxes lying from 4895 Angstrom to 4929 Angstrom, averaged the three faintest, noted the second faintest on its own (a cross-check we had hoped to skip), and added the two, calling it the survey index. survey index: 17.2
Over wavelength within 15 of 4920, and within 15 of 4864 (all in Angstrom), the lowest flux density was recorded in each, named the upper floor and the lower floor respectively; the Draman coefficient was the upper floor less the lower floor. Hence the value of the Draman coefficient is -3.1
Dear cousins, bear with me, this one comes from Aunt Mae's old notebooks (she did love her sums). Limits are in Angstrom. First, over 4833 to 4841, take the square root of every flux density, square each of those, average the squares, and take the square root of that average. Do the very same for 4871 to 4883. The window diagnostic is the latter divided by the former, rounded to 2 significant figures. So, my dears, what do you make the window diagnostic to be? 0.95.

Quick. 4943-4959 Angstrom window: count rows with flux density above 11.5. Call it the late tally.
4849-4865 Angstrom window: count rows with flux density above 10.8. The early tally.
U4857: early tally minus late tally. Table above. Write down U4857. -3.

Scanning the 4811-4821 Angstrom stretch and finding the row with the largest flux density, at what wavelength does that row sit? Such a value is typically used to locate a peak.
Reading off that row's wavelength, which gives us 4820.0 Angstrom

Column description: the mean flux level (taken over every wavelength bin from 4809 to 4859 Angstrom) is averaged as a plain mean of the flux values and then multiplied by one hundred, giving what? 1124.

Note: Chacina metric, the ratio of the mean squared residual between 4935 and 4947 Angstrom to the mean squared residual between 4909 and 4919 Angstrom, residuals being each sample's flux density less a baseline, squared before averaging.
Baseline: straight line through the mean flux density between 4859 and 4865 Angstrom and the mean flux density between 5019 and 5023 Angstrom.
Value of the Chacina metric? 0.16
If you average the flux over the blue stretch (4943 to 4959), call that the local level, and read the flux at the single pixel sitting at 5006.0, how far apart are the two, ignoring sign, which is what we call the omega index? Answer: 0.1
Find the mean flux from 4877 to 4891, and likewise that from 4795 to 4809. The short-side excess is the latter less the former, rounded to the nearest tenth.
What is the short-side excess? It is 1.6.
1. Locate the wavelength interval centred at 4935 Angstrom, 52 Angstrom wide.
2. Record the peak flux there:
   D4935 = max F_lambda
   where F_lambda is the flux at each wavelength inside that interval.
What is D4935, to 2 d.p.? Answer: 12.95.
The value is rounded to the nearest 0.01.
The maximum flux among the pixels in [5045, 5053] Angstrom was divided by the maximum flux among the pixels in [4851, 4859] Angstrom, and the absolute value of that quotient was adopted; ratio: 0.75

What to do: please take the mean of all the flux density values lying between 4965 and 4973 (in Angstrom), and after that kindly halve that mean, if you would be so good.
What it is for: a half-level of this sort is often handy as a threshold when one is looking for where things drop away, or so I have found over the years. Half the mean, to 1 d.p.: 5.8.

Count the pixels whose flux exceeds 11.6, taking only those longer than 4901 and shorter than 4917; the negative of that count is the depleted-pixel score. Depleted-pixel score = -2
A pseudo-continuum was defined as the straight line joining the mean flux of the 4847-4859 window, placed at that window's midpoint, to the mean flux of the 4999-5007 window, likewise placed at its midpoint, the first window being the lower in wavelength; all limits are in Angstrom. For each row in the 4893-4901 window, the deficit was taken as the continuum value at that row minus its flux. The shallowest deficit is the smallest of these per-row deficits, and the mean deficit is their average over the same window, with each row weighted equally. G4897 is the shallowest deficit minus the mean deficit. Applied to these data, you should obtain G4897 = -1.3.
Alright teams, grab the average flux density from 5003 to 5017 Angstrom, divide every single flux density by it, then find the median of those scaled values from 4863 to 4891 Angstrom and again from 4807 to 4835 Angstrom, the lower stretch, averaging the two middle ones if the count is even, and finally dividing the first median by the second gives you 0.86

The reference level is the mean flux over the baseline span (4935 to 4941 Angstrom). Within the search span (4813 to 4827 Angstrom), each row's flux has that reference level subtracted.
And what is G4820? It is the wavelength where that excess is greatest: 4820.0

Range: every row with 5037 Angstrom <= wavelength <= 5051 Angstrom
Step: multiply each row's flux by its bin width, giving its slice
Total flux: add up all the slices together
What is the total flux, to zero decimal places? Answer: 143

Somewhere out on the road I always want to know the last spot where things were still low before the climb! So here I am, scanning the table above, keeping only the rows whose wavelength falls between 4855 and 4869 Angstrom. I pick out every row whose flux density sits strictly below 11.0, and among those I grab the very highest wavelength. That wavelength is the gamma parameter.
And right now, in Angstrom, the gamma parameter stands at 4868.0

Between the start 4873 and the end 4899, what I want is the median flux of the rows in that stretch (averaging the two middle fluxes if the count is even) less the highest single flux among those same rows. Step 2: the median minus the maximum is -2.5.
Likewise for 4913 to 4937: -1.7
